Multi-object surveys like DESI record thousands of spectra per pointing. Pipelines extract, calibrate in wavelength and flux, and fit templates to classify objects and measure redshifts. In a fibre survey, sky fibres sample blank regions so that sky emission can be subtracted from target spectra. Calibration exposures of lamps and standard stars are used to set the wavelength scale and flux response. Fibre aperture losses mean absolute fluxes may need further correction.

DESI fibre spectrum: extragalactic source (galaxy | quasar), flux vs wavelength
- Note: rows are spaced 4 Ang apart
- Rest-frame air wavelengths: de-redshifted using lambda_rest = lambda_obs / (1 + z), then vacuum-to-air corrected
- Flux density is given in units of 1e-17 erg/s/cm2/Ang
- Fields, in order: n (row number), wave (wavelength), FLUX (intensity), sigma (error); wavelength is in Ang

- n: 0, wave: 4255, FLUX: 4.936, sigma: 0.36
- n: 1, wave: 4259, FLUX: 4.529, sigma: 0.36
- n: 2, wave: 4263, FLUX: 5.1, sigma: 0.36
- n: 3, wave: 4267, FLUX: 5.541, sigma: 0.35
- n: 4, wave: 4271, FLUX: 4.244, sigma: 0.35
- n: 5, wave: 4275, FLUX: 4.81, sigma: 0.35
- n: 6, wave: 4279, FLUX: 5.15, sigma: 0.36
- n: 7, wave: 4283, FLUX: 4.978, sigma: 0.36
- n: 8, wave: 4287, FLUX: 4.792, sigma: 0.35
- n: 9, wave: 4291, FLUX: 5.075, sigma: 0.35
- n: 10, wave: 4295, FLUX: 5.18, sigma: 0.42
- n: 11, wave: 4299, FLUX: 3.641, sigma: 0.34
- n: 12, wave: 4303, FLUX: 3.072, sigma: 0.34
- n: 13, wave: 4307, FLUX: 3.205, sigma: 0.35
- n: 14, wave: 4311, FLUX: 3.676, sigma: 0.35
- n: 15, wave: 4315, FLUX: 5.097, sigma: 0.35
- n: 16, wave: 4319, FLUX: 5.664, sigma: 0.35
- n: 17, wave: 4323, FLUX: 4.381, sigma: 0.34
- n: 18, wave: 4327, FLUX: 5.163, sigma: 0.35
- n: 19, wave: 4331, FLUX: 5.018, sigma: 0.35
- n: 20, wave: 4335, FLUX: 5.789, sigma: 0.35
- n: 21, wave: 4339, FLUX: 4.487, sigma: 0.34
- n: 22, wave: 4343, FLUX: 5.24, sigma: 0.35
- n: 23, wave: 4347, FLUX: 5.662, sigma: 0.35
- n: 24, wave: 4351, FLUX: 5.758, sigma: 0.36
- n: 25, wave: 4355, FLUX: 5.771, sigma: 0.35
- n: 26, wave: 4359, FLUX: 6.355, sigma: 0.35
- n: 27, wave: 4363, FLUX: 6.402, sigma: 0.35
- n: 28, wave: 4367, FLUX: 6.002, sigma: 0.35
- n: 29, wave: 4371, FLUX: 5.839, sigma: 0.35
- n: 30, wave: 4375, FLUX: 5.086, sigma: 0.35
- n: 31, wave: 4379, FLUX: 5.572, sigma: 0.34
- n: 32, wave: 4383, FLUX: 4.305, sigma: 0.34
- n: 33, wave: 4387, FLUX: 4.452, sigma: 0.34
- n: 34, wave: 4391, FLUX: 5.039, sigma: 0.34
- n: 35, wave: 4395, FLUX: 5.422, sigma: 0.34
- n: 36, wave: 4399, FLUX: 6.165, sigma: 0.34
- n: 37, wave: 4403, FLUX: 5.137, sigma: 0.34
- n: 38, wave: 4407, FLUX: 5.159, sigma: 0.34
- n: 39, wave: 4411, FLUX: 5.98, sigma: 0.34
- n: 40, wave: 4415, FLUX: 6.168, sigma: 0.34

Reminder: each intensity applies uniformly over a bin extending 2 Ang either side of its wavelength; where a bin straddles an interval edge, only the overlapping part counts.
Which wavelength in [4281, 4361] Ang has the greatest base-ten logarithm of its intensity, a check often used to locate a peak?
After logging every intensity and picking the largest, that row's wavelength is 4359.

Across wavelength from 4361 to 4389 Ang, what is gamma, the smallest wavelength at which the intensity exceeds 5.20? 4363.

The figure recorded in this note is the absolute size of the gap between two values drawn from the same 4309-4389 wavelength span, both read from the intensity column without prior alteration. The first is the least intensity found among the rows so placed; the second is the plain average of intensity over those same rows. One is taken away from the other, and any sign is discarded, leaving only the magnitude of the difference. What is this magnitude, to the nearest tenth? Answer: 1.6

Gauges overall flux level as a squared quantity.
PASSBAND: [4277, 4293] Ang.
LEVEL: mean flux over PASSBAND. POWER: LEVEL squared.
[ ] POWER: 25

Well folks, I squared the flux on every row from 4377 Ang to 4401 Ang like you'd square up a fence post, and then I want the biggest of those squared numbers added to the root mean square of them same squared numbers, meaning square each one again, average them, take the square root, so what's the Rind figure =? 66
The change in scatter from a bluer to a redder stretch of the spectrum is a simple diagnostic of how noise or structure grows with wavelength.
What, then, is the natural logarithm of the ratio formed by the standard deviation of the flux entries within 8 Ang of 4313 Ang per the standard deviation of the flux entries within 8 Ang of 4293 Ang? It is 0.5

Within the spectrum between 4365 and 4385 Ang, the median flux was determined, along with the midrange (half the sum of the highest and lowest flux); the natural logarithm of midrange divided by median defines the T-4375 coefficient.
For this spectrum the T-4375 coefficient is -0.08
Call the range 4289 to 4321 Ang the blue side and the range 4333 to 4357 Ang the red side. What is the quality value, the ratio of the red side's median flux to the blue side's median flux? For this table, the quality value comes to 1.3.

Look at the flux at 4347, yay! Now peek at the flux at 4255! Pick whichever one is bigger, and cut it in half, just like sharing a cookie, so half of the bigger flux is 2.83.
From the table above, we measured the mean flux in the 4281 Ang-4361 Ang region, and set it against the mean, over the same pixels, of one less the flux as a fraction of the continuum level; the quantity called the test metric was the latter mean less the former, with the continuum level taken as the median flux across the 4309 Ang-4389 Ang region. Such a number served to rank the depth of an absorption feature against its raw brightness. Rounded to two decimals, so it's -4.81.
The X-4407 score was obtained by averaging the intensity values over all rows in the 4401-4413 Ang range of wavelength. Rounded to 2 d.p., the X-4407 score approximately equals 5.43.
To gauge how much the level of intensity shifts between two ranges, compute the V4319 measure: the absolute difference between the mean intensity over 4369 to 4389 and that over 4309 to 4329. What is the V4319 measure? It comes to 0.25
